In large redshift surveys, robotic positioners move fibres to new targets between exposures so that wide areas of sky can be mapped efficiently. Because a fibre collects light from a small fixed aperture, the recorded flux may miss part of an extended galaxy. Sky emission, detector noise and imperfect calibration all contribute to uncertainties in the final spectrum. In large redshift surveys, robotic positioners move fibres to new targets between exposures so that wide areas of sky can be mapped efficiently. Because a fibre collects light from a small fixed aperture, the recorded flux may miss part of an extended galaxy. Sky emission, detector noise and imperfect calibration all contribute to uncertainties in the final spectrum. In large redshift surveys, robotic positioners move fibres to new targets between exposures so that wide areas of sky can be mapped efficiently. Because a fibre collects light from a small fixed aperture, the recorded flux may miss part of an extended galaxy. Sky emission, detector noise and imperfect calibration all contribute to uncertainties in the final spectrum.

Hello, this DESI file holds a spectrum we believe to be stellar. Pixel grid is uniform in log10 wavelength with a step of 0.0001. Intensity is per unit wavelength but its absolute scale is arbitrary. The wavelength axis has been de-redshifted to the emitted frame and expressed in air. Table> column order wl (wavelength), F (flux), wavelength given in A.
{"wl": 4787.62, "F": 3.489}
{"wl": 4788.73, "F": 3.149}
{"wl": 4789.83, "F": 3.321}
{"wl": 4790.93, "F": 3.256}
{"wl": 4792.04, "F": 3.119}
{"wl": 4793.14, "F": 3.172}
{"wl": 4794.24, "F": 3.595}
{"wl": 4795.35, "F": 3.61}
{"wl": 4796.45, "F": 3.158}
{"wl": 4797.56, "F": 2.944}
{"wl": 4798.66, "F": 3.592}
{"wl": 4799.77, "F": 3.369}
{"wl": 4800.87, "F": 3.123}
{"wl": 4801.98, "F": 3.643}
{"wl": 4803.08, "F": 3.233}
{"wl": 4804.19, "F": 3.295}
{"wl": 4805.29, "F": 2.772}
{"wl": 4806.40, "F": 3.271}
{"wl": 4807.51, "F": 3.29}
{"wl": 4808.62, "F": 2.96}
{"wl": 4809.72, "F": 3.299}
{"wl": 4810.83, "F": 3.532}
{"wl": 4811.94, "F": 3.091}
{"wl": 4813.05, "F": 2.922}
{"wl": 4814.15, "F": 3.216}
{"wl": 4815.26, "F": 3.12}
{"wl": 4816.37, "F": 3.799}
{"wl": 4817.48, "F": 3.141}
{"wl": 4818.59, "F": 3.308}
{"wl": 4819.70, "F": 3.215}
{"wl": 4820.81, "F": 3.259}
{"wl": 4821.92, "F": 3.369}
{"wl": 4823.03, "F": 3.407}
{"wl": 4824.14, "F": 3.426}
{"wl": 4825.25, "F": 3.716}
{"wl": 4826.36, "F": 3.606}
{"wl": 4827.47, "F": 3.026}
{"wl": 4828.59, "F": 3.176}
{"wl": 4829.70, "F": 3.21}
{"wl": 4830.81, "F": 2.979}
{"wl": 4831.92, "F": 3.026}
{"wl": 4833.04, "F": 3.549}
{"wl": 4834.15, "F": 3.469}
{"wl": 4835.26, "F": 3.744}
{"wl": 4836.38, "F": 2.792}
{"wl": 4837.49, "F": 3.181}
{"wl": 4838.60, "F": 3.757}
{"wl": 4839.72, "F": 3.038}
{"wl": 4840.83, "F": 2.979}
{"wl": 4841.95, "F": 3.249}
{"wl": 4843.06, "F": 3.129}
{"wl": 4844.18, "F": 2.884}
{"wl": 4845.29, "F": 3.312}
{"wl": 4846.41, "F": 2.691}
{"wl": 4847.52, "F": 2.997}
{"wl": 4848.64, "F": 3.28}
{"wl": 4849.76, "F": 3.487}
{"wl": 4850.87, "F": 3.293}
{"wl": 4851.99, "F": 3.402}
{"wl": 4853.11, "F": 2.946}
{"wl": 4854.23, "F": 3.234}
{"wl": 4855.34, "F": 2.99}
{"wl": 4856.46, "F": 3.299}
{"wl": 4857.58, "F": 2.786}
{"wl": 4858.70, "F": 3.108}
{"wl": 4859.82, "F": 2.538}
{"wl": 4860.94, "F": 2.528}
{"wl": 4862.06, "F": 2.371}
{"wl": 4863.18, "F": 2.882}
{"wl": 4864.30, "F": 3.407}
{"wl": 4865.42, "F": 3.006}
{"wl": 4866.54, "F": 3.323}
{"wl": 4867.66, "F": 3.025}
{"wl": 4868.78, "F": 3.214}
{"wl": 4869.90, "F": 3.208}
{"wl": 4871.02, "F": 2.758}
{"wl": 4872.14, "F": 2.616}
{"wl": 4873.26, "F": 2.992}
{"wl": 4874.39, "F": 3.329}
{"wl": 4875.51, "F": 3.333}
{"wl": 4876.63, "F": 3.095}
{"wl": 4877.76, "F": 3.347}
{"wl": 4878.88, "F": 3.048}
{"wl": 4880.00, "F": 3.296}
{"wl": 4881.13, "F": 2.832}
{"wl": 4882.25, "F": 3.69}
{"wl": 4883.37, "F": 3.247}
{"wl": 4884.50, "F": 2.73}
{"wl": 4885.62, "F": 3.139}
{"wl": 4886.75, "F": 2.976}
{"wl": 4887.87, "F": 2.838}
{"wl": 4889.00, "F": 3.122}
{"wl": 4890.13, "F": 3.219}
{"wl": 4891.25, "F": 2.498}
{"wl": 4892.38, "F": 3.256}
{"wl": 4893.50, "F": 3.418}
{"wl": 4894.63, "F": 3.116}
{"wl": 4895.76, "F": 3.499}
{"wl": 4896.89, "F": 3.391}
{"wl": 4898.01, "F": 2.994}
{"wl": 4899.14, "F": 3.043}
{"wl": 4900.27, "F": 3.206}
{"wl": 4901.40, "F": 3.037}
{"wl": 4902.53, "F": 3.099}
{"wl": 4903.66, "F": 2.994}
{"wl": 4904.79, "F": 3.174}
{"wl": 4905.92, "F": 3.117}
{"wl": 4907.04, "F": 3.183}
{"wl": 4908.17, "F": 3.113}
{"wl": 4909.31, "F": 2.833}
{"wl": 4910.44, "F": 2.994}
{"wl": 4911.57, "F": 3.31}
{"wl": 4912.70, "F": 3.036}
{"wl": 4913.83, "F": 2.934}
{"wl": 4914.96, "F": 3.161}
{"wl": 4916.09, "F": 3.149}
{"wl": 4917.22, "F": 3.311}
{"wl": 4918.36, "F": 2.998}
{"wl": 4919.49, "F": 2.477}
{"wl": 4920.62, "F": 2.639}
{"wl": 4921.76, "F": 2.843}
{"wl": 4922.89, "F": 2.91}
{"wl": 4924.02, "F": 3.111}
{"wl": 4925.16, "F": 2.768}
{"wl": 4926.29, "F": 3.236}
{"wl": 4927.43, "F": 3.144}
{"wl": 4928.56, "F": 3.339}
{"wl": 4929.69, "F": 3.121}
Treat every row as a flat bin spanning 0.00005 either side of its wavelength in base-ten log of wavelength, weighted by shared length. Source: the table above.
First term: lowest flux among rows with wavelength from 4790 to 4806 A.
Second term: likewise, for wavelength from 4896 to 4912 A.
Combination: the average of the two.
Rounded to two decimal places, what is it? 2.80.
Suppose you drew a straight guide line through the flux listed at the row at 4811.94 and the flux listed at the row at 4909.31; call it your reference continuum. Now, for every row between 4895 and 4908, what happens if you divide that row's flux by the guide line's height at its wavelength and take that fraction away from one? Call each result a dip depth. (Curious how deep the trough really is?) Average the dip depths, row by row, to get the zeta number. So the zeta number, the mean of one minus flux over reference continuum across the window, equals -0.106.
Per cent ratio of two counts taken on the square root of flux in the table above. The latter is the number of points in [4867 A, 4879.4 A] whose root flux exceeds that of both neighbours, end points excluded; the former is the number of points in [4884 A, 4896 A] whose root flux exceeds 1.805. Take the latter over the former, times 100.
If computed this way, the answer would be 150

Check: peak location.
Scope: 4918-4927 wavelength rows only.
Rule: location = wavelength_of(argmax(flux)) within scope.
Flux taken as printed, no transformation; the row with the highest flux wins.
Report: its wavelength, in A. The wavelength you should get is 4926.29 A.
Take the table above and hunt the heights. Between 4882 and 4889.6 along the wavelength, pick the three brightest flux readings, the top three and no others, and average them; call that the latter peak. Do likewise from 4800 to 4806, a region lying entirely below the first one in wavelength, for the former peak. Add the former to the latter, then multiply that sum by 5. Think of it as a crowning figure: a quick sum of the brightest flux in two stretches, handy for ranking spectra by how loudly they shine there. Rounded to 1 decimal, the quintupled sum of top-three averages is 33.7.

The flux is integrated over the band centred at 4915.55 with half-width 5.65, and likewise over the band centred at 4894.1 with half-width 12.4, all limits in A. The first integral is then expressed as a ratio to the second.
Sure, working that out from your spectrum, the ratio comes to 0.44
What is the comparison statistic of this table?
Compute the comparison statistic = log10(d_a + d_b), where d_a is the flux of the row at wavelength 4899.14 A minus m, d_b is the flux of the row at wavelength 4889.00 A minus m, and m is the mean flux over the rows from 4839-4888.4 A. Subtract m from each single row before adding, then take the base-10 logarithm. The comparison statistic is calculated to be -1.5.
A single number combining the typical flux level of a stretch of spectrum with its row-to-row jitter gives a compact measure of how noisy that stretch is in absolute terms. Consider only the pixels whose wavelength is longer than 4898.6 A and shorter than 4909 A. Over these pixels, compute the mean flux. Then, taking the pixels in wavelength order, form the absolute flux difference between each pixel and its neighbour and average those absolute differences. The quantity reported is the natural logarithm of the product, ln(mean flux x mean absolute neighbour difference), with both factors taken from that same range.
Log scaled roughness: -1.1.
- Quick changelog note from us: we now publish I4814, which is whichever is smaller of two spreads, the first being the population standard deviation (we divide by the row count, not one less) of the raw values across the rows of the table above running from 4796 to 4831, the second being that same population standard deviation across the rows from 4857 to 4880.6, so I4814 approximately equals 0.238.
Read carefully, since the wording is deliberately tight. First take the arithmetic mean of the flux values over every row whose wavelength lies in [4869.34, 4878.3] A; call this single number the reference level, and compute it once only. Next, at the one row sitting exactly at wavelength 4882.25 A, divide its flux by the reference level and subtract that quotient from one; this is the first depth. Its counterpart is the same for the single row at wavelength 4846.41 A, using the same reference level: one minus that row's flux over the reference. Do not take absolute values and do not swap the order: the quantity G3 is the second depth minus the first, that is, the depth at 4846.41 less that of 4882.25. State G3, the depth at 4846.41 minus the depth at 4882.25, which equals 0.32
